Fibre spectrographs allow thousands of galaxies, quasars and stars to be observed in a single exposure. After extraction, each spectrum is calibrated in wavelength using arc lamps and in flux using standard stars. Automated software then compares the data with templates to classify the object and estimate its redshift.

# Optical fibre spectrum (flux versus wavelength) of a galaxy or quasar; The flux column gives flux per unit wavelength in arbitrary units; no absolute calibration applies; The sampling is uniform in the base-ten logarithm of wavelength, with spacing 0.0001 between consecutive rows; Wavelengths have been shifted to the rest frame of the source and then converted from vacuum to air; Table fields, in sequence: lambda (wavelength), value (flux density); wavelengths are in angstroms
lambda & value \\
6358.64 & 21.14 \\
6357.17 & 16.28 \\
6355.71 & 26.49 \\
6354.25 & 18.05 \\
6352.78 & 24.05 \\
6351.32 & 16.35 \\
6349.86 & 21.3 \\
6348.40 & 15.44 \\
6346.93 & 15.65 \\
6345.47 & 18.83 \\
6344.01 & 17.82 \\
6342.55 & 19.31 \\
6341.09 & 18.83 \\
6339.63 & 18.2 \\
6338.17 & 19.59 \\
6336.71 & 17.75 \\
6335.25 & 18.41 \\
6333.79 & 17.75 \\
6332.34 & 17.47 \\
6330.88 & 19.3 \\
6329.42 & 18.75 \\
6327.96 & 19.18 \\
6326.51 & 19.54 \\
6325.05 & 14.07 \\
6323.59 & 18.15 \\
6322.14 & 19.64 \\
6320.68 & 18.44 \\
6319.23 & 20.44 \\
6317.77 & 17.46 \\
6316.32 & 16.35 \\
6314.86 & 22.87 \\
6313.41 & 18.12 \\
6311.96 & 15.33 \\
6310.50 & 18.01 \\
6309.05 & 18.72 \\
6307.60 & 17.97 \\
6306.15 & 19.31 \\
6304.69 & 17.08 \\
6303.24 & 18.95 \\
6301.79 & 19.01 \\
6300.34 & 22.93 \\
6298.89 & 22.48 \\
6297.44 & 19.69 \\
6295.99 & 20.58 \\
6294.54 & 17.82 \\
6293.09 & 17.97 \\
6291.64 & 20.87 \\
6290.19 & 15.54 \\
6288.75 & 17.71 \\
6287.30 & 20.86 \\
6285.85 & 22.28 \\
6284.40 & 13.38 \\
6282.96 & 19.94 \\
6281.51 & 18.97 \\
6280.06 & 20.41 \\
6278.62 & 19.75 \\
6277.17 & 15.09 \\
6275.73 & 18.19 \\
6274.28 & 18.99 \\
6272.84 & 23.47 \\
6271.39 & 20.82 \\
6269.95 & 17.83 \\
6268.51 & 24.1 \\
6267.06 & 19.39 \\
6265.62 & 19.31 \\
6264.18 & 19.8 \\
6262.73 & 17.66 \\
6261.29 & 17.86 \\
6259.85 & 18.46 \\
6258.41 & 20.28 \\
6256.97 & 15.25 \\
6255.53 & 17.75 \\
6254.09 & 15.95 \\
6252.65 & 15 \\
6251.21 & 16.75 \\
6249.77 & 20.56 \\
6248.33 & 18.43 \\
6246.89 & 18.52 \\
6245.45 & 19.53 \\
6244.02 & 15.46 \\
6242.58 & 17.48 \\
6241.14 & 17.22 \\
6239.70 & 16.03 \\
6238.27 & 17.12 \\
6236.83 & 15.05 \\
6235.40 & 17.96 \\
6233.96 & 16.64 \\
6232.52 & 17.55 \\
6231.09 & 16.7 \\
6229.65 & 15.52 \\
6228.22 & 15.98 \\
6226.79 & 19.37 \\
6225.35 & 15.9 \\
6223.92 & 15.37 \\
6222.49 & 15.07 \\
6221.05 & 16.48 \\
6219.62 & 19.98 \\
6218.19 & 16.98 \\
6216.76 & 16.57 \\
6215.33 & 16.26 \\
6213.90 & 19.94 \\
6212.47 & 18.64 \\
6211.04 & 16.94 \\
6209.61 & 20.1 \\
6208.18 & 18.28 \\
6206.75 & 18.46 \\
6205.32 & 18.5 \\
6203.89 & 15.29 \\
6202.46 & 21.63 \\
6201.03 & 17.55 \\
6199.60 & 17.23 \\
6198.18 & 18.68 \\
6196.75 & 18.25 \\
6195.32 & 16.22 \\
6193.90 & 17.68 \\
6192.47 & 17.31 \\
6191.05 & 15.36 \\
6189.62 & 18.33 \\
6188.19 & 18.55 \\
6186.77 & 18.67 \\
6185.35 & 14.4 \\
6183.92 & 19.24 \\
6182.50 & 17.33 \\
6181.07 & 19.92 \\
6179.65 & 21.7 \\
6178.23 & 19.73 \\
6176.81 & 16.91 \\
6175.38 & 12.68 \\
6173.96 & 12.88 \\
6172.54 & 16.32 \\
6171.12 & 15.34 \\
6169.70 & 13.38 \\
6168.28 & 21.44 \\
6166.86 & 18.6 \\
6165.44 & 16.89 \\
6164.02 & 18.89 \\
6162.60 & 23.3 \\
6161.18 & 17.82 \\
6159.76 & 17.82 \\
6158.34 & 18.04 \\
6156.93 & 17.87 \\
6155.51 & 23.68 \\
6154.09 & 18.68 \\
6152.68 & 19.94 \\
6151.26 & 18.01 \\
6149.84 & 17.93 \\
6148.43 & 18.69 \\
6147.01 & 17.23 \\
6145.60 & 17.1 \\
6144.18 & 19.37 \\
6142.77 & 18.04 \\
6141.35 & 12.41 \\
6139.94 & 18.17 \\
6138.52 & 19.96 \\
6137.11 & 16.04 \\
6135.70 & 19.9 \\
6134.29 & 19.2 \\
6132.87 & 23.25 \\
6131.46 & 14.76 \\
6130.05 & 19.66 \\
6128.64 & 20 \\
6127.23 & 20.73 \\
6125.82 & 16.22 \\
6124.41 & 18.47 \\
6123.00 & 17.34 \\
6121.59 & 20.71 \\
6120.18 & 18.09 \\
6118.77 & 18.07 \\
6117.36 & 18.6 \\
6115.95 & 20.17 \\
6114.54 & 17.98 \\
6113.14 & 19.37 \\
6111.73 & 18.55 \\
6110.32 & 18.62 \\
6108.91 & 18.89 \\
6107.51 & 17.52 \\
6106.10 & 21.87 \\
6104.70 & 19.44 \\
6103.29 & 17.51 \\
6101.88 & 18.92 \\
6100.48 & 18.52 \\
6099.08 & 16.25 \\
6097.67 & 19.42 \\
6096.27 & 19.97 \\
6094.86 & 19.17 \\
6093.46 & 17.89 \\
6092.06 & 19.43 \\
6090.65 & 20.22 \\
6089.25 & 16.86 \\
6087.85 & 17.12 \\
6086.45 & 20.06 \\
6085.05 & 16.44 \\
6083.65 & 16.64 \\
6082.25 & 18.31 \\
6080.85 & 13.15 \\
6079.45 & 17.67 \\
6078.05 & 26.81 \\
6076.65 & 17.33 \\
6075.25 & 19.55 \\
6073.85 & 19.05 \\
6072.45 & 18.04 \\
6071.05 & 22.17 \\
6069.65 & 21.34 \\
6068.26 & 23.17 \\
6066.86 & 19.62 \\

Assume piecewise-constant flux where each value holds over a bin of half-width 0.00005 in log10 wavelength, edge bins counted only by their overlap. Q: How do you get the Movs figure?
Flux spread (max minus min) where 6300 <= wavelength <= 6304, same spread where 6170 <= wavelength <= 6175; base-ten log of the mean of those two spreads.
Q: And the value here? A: 0.57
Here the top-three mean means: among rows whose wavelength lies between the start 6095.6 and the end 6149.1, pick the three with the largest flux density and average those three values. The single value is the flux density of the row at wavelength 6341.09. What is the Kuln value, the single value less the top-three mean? -3.1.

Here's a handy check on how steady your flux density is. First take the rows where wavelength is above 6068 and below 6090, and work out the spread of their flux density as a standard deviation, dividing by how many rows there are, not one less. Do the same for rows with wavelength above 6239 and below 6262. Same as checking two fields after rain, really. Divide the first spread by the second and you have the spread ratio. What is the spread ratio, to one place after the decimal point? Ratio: 1.9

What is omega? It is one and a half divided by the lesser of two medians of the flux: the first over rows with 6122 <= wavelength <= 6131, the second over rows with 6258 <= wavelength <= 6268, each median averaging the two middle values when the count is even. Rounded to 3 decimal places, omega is 0.079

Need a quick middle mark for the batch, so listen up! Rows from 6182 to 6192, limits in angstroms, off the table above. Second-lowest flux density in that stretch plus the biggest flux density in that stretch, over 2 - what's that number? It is 17.3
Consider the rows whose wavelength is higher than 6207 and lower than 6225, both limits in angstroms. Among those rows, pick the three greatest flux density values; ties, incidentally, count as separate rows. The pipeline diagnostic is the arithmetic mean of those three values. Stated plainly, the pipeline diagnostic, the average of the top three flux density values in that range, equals 20.0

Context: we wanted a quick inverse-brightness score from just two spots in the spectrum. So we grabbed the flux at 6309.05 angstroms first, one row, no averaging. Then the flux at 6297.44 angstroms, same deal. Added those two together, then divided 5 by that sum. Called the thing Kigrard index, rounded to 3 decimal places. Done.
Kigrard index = 0.130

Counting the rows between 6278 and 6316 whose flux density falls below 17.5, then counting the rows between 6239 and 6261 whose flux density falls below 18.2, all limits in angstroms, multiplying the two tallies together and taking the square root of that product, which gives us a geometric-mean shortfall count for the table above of 6.0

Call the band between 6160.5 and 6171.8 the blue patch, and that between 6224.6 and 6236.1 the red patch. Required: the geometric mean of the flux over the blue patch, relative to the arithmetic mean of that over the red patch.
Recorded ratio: 1.060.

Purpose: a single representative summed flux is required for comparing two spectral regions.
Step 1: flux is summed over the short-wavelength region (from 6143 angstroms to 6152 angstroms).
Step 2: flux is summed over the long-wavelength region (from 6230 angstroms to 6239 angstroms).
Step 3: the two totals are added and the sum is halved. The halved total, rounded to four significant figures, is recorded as 104.7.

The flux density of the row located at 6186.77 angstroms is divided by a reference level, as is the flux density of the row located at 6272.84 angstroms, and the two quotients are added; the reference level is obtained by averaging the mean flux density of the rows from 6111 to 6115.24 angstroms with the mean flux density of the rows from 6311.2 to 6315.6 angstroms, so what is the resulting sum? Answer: 2.25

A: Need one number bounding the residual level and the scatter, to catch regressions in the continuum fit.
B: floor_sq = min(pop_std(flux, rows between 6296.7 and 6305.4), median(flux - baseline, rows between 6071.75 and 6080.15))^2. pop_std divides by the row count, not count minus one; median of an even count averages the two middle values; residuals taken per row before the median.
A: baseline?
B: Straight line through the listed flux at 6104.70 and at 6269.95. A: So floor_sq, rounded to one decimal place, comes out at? 1.4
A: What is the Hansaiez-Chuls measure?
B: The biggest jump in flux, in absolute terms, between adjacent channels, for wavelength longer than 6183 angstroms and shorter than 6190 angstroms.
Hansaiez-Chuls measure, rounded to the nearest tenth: 4.8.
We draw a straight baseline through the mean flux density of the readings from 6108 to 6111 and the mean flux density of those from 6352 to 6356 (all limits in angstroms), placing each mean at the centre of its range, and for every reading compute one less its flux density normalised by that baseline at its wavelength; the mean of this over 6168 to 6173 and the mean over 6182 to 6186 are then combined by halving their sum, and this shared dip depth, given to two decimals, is 0.16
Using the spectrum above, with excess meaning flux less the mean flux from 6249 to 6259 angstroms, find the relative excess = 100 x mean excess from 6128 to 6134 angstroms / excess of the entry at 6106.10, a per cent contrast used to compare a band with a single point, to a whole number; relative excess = 46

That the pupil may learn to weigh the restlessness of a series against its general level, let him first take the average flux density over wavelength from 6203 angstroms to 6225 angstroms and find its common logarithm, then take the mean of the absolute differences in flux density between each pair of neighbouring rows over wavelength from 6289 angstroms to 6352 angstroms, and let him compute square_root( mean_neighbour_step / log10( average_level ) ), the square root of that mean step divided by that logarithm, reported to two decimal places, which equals 1.29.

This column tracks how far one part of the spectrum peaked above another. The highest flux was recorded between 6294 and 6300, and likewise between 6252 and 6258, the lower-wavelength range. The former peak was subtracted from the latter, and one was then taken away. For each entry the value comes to -6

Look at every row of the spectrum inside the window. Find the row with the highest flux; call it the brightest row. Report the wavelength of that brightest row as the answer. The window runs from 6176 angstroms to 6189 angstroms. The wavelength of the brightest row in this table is 6179.65 angstroms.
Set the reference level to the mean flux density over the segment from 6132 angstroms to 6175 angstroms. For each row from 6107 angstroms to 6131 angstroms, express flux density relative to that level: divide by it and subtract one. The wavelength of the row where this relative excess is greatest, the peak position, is 6127.23 angstroms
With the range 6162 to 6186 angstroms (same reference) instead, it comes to 6162.60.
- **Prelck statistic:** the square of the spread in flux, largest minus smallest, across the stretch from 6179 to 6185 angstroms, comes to 19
